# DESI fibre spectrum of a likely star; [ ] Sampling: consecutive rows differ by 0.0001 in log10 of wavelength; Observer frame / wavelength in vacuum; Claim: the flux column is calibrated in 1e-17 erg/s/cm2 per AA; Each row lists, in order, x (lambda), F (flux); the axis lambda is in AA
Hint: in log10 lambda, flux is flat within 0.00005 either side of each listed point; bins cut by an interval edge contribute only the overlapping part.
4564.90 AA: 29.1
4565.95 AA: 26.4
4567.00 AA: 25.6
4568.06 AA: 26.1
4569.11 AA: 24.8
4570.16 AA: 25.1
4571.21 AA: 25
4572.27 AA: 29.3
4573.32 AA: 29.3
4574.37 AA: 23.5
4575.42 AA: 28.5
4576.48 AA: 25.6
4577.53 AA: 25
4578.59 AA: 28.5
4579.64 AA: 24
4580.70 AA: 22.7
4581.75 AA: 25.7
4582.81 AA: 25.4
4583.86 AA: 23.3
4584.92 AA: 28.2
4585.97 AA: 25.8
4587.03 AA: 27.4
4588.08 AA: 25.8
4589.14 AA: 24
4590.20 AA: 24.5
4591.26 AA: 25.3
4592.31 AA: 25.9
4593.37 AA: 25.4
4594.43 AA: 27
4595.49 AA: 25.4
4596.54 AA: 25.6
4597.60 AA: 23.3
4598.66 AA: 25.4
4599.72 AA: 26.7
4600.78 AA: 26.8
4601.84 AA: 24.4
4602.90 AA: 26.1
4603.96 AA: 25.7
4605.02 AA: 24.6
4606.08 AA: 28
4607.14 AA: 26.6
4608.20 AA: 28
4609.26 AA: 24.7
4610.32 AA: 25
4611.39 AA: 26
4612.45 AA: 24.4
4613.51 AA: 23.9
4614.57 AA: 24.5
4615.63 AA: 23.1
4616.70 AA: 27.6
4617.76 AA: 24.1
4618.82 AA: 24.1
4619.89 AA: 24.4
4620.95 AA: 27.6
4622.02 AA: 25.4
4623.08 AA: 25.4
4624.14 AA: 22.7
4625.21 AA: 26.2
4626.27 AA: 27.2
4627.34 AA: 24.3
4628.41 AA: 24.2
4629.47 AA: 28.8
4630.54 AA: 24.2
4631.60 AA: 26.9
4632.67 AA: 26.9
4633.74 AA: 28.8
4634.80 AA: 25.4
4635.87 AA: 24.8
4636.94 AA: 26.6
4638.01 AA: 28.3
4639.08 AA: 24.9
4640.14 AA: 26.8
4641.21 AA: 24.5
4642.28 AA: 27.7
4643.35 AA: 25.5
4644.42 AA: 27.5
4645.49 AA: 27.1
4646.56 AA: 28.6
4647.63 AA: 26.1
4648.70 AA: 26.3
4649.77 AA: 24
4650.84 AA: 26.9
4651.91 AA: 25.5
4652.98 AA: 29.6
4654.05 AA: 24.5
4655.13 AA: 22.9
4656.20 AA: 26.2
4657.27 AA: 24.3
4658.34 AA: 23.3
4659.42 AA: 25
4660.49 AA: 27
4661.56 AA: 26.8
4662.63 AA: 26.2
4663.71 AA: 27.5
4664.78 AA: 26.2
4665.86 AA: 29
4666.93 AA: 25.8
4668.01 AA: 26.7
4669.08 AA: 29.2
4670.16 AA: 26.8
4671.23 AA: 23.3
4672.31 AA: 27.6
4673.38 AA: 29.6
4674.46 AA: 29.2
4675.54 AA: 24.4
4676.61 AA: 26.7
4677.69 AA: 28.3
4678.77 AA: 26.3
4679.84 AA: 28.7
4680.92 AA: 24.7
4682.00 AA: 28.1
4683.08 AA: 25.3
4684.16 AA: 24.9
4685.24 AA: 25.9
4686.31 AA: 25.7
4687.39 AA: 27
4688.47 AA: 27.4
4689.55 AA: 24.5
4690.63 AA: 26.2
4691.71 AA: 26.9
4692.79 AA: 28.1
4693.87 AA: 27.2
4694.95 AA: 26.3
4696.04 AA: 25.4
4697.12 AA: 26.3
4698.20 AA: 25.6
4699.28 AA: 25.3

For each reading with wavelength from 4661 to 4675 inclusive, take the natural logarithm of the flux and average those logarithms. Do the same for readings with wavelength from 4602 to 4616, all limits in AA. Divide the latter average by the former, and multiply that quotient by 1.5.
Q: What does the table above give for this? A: 1.47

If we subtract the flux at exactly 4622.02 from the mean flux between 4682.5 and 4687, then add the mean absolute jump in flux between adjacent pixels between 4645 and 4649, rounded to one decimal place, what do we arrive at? 1.5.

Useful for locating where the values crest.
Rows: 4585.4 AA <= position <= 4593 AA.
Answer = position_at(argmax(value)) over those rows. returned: 4587.03 AA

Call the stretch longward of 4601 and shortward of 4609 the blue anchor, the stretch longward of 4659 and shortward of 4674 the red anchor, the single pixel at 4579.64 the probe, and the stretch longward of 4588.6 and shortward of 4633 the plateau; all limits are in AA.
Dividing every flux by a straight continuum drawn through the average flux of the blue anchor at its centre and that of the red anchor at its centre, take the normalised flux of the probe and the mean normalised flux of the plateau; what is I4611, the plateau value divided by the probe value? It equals 1.05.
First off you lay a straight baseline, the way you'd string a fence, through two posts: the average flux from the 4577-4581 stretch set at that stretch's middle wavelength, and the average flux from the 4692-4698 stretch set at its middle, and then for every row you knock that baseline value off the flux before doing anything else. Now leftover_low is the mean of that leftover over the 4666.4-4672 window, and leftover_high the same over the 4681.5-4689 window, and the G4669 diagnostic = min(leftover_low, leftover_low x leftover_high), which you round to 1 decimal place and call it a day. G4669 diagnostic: 0.0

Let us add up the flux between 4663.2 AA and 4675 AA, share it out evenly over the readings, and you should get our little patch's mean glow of 27.4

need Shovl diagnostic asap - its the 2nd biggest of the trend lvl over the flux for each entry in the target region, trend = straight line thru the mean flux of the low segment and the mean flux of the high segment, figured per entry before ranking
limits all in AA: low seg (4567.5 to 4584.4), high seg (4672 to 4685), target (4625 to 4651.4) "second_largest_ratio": 1.09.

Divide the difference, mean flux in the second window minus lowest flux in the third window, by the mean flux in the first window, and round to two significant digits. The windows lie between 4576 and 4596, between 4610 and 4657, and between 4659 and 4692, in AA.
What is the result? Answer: 0.098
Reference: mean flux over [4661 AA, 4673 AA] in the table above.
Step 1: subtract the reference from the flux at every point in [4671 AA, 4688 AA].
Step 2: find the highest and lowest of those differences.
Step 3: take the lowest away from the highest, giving 6.3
